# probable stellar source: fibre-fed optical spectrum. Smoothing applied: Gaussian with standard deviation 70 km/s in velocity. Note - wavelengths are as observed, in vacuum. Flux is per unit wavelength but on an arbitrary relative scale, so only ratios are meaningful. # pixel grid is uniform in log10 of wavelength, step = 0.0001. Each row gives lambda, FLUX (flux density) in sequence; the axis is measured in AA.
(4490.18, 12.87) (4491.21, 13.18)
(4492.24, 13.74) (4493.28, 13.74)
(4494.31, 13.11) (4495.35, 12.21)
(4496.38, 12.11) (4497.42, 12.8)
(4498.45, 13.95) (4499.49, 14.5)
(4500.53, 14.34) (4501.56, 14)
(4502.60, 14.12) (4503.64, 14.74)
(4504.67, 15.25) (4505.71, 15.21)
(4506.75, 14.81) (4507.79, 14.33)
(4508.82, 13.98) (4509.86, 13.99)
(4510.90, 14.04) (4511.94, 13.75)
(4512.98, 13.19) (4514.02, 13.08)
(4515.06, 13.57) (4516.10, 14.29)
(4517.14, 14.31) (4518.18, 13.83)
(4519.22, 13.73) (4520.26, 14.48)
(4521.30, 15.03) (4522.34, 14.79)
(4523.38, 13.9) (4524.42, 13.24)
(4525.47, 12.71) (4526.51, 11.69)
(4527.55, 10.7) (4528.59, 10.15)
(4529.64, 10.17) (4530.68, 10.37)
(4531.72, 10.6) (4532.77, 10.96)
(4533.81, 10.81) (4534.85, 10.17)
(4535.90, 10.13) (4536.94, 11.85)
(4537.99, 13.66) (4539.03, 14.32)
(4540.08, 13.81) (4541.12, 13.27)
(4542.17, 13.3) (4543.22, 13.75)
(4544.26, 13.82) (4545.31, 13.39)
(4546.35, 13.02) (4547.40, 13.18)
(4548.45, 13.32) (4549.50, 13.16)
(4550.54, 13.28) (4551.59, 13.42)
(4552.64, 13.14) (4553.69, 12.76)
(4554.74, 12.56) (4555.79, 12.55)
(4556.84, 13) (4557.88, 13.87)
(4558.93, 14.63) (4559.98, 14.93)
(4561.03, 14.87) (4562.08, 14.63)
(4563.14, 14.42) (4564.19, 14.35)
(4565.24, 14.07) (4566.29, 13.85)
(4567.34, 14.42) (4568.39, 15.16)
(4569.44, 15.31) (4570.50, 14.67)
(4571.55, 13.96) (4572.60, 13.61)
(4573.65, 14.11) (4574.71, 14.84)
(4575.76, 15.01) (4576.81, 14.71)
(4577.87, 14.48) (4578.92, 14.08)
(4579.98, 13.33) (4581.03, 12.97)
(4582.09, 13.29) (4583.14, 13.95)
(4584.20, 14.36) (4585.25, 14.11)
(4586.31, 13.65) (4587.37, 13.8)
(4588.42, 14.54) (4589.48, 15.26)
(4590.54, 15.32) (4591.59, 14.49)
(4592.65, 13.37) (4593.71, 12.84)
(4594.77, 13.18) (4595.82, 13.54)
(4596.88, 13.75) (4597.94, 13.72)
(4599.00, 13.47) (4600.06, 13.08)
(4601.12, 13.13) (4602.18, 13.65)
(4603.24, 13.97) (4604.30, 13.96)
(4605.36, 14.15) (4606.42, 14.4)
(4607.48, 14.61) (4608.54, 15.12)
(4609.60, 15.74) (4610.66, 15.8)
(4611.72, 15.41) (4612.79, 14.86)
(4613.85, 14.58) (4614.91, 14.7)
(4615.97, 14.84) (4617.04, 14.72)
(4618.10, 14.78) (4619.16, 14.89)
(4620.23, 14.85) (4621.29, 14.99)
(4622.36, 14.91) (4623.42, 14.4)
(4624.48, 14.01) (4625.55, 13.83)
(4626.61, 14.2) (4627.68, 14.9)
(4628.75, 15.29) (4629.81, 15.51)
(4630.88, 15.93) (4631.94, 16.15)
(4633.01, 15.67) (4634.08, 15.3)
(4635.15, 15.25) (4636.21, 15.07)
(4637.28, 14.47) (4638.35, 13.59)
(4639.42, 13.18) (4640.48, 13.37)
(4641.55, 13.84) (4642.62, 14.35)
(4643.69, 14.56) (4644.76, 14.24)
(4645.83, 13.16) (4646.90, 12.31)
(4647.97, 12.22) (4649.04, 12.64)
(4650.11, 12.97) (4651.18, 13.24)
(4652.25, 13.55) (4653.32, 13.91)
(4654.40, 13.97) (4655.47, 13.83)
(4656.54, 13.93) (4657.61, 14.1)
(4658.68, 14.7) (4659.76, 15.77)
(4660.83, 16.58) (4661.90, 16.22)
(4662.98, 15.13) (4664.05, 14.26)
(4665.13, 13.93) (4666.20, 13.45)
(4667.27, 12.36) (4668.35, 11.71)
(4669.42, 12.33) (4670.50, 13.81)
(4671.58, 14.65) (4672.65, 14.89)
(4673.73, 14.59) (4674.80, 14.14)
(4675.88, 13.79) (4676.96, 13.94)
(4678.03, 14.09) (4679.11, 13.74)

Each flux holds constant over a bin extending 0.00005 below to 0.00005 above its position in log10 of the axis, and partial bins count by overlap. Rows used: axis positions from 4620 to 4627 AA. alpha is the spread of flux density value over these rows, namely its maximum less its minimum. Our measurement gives 1.2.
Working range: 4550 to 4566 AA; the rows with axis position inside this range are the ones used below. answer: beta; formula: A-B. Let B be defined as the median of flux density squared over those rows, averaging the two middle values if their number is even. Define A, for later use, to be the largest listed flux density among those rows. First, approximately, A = 14.93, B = 192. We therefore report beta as -177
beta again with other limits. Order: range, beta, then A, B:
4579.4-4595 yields -175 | 15.32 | 190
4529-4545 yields -126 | 14.32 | 140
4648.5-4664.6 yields -179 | 16.58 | 195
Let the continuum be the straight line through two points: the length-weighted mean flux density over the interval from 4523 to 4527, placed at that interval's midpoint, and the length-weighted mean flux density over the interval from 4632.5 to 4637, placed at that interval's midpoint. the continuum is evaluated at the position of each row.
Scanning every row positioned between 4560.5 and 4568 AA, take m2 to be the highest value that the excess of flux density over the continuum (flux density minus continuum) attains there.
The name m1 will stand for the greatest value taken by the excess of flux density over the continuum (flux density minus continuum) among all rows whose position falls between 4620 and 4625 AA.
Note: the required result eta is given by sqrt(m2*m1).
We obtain 0.1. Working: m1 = 0.0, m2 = 1.23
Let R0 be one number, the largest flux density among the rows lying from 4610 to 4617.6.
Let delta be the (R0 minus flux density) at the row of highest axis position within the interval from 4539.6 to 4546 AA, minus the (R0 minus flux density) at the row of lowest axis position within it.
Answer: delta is 0.42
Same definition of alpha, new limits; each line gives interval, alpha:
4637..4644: 1.4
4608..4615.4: 1.2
